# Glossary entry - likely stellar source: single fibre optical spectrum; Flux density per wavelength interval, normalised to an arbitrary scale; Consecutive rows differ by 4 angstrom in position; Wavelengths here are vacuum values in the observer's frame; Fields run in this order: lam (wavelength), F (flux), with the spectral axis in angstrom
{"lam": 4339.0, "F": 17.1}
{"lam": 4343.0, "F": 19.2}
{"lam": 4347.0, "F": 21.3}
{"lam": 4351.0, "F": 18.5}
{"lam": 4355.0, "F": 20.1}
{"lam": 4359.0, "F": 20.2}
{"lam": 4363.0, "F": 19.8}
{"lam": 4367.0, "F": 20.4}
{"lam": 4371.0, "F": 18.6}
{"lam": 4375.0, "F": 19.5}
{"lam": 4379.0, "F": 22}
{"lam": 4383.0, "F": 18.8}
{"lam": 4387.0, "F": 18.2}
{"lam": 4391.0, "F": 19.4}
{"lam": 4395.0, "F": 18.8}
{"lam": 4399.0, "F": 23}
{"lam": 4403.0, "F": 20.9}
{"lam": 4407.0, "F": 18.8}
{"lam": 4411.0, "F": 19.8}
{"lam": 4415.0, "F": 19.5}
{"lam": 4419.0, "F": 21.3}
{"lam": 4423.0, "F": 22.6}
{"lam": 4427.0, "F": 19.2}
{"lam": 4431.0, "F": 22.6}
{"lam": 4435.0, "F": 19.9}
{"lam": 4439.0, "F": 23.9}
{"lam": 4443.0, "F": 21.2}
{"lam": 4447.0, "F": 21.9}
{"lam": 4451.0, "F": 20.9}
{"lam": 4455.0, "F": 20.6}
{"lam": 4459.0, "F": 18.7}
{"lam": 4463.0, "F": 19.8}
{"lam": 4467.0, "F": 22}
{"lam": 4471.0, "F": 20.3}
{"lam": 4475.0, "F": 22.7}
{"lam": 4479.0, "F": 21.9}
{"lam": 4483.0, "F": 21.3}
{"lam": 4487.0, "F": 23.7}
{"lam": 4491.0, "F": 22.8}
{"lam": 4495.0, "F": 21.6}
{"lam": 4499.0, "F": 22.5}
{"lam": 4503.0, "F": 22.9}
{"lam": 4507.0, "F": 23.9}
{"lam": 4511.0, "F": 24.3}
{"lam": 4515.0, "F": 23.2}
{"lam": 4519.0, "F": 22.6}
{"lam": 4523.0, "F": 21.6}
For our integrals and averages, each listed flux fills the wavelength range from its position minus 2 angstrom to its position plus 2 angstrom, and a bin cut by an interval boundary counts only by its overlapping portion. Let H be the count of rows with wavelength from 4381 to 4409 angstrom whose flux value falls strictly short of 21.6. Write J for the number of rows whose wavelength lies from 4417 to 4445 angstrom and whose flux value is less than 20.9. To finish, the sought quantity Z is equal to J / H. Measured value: 0.3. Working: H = 6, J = 2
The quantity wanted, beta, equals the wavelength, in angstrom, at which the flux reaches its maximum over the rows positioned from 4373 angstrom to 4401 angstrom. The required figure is 4399.0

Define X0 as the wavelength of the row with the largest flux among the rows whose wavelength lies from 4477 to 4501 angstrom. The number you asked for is 4487.0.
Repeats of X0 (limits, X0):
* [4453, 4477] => 4475.0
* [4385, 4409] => 4399.0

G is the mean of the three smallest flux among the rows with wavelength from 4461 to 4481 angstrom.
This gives 20.7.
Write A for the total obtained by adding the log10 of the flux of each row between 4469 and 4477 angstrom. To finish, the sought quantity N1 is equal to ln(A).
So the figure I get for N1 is 1.0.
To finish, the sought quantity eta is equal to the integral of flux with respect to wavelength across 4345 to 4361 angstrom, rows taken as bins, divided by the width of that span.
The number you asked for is 20.0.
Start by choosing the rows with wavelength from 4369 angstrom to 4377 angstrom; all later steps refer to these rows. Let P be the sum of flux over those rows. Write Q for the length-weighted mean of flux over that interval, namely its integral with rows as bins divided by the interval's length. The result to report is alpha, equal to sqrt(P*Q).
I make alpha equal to 26.9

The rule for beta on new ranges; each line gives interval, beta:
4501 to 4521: 4511.0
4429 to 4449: 4439.0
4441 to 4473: 4467.0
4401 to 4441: 4439.0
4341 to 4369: 4347.0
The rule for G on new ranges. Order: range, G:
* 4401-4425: 19.4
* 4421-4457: 19.9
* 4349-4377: 18.9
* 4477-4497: 21.6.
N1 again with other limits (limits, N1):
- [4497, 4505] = 1.0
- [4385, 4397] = 1.3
